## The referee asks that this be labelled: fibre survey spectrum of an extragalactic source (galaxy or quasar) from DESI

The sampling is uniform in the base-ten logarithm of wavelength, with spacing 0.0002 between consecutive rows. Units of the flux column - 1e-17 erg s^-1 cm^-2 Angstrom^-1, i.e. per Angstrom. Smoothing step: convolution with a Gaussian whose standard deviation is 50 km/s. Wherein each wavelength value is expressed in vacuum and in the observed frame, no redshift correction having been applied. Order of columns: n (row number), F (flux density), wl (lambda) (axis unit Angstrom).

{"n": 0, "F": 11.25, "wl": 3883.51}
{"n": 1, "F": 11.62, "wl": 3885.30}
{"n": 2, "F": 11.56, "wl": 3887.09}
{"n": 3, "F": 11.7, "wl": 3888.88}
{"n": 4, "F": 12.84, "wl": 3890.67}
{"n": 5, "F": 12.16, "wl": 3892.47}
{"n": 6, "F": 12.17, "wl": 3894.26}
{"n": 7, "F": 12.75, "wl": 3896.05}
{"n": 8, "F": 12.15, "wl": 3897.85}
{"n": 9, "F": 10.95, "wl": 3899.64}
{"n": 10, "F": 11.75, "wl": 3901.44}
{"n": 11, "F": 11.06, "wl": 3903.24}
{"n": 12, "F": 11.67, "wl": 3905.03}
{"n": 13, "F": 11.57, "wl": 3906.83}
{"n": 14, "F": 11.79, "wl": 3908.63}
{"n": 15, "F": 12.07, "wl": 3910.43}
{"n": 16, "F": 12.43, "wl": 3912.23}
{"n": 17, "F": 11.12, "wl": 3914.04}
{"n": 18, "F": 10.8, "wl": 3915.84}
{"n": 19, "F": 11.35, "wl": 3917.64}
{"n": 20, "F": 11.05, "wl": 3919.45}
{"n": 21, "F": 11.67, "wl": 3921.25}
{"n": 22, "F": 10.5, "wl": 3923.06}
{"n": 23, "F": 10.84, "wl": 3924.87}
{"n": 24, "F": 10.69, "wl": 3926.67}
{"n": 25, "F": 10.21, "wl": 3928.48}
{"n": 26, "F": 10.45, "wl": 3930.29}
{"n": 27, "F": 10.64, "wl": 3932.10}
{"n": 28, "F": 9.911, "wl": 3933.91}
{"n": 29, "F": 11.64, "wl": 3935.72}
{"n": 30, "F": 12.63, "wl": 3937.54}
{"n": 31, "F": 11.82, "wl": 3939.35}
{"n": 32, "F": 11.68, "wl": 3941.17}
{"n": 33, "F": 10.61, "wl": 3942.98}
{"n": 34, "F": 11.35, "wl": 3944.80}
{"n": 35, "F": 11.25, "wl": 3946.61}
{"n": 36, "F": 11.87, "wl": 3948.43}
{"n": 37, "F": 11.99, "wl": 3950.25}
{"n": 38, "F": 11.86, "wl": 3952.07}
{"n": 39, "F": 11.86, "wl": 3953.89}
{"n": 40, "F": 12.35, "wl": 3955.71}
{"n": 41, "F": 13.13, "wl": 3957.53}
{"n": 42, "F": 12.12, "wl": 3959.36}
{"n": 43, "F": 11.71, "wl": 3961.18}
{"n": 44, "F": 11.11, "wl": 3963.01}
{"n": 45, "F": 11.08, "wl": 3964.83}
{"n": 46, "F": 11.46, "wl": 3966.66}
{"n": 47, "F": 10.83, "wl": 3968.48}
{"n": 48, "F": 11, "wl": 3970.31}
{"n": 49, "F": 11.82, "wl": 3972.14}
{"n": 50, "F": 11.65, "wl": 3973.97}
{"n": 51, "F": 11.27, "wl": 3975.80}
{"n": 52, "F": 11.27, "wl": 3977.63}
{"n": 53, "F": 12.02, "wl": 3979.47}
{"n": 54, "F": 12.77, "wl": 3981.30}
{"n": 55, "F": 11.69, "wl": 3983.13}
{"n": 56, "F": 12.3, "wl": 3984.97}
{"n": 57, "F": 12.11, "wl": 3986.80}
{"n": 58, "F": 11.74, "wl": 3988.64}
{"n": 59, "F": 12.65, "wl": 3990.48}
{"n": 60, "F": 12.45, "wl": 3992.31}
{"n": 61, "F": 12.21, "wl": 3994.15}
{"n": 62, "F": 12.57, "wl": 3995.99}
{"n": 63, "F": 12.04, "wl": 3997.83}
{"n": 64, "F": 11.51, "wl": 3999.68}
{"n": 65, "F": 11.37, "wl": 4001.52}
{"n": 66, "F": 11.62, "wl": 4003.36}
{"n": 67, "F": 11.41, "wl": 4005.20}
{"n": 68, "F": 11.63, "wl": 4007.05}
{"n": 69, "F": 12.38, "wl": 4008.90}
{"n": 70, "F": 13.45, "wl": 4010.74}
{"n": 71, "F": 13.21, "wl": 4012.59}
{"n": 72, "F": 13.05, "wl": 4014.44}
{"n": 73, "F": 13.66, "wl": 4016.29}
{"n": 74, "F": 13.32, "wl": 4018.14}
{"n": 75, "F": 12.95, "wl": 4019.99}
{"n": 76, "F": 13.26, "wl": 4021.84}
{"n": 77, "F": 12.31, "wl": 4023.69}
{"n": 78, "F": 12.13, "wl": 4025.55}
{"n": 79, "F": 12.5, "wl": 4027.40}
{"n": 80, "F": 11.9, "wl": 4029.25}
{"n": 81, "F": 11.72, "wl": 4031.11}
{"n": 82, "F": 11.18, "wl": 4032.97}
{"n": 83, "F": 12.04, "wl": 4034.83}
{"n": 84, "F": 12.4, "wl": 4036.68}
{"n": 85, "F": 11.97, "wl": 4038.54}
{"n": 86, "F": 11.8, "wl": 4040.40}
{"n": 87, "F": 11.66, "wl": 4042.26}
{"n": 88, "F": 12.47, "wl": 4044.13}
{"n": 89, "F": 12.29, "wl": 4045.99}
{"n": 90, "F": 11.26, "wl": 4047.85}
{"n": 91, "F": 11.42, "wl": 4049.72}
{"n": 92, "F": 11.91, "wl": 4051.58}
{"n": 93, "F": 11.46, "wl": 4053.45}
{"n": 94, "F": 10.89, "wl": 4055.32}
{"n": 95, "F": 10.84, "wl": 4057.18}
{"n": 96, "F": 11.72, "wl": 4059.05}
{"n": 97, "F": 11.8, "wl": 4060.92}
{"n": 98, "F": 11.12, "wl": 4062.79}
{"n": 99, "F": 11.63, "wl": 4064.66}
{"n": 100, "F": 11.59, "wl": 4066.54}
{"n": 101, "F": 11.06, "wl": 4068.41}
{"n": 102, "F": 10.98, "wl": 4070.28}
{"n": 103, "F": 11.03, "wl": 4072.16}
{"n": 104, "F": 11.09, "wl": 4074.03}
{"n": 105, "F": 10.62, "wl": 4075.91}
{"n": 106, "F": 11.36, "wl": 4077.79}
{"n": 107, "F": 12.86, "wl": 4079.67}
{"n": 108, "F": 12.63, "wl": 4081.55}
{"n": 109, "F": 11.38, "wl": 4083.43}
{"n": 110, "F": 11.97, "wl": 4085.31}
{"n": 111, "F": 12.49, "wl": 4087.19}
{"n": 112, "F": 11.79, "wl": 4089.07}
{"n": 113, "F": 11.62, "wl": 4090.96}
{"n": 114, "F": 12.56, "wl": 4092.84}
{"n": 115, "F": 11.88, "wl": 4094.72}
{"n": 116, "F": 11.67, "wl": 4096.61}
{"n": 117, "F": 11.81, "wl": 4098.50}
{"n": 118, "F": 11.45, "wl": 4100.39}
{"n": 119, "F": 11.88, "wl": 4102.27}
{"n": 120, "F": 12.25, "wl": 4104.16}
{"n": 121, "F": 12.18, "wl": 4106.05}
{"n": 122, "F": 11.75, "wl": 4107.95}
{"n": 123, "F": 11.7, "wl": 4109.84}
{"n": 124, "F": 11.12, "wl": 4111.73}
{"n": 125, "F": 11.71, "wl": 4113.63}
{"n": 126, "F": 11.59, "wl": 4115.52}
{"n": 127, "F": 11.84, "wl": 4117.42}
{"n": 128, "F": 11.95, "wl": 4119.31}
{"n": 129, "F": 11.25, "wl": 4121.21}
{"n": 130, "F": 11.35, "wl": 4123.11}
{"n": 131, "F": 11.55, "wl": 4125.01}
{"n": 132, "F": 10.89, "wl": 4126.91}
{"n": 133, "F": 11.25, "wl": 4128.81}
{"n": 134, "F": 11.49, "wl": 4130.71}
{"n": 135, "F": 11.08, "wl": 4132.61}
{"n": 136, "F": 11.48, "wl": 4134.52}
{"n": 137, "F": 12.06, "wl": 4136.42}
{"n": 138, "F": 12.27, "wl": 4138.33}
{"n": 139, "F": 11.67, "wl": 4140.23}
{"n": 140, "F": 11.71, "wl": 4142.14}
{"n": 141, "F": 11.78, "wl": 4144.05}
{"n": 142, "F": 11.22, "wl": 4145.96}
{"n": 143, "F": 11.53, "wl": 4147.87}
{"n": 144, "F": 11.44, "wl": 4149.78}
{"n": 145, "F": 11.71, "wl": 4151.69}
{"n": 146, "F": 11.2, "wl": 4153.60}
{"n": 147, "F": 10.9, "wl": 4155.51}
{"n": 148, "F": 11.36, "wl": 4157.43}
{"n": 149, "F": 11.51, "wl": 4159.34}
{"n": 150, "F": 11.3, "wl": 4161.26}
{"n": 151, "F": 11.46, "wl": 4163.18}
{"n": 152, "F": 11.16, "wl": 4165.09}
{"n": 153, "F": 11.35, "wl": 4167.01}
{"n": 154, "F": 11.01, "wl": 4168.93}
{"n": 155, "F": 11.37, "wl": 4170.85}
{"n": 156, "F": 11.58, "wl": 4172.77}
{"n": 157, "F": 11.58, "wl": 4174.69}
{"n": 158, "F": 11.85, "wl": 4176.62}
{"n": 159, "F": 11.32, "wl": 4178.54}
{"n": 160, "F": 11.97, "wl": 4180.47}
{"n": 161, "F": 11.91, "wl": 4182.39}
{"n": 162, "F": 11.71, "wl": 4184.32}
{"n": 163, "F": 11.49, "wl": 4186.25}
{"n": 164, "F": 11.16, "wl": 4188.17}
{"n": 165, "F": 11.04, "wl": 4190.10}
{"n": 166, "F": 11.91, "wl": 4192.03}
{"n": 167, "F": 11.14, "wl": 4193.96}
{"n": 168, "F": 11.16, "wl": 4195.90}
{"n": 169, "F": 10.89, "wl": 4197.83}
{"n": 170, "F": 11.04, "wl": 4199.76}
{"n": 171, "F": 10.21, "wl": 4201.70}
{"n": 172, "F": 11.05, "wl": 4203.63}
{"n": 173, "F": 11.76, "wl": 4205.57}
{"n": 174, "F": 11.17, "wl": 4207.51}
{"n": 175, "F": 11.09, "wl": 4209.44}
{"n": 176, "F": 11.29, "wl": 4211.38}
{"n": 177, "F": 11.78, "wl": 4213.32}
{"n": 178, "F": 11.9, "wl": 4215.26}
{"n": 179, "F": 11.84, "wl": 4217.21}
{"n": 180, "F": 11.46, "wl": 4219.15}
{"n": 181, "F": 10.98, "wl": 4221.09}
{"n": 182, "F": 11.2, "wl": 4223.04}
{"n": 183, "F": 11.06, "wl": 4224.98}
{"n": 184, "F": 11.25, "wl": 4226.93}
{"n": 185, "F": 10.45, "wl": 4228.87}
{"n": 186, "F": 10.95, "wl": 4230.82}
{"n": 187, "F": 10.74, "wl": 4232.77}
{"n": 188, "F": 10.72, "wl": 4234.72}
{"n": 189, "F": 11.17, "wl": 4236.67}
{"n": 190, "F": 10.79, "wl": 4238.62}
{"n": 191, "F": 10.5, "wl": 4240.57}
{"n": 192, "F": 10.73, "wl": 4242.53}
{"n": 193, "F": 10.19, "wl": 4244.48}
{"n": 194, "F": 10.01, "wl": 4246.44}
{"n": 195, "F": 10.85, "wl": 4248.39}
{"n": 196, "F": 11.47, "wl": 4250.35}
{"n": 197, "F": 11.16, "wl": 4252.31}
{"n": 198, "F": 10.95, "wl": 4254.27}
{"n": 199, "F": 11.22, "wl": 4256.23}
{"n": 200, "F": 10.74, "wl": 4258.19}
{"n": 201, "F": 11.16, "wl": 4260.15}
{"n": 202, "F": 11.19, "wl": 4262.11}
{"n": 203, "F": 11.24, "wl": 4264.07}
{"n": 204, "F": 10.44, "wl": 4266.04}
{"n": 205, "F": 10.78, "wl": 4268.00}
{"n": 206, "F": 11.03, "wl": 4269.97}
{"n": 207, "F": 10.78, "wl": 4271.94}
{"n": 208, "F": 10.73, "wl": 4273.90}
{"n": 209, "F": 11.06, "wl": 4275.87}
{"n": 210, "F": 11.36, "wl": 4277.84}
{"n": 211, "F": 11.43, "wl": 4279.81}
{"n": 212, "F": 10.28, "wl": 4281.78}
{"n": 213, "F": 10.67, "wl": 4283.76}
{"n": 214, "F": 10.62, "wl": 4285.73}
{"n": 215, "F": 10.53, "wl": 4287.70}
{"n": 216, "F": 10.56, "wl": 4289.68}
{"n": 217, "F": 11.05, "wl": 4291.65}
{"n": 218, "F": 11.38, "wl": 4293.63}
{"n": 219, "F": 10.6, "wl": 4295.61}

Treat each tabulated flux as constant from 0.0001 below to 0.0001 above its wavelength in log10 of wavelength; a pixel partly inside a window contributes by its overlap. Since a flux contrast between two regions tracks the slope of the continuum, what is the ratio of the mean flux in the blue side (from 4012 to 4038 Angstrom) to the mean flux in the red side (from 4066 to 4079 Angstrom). 1.13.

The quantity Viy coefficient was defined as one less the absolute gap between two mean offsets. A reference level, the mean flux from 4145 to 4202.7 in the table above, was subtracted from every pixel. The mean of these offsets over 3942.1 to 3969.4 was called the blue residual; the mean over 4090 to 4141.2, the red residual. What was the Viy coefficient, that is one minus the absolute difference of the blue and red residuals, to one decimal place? 1.0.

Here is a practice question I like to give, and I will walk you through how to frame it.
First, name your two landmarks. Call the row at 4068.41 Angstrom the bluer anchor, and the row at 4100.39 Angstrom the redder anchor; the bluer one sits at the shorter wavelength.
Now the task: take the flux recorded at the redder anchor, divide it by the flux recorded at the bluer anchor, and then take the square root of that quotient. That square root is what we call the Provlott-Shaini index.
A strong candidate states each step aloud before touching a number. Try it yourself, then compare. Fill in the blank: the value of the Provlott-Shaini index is 1.02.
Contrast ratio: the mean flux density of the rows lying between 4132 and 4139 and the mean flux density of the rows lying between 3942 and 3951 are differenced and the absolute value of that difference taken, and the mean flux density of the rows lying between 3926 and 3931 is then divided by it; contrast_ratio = 34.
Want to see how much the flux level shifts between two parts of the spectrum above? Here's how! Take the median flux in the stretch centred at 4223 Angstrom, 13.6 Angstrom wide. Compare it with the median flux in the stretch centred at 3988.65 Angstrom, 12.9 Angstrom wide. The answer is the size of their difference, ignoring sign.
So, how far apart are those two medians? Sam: 1.0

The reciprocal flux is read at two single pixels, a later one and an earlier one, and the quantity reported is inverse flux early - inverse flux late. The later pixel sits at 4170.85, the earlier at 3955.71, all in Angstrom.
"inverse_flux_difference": -0.007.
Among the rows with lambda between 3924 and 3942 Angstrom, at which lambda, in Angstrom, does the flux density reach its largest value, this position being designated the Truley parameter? 3937.54 Angstrom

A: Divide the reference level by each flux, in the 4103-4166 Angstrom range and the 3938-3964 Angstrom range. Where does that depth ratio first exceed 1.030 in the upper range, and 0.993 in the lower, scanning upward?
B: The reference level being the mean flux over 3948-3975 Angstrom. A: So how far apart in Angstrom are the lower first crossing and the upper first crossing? 170.6 Angstrom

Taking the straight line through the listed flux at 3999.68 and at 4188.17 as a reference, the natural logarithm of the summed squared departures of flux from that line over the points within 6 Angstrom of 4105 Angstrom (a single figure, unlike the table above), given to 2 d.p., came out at 0.84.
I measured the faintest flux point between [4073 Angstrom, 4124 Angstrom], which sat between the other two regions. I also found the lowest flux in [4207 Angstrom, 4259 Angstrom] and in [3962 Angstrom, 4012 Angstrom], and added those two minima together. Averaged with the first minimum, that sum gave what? 15.7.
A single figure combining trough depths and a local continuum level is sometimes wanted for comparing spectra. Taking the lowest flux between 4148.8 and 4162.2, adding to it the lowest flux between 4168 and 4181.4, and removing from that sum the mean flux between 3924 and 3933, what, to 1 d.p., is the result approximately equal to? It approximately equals 11.3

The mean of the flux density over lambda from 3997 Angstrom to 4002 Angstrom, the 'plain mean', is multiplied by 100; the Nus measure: 1164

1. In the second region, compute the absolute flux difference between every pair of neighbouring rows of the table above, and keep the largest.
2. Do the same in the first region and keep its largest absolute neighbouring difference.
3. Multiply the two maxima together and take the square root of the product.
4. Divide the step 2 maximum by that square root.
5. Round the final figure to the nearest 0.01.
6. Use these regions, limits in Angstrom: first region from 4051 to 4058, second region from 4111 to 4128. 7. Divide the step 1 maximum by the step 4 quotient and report 0.78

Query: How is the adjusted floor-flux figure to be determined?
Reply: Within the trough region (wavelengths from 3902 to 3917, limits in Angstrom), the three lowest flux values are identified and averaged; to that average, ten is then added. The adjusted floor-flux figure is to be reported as 21.0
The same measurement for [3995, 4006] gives 21.4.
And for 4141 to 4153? 21.4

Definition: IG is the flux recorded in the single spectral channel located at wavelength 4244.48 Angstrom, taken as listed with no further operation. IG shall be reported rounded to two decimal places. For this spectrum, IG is 10.19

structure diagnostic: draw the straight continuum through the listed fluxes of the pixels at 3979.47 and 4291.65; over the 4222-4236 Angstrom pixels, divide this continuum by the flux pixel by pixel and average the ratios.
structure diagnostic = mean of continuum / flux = 1.031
